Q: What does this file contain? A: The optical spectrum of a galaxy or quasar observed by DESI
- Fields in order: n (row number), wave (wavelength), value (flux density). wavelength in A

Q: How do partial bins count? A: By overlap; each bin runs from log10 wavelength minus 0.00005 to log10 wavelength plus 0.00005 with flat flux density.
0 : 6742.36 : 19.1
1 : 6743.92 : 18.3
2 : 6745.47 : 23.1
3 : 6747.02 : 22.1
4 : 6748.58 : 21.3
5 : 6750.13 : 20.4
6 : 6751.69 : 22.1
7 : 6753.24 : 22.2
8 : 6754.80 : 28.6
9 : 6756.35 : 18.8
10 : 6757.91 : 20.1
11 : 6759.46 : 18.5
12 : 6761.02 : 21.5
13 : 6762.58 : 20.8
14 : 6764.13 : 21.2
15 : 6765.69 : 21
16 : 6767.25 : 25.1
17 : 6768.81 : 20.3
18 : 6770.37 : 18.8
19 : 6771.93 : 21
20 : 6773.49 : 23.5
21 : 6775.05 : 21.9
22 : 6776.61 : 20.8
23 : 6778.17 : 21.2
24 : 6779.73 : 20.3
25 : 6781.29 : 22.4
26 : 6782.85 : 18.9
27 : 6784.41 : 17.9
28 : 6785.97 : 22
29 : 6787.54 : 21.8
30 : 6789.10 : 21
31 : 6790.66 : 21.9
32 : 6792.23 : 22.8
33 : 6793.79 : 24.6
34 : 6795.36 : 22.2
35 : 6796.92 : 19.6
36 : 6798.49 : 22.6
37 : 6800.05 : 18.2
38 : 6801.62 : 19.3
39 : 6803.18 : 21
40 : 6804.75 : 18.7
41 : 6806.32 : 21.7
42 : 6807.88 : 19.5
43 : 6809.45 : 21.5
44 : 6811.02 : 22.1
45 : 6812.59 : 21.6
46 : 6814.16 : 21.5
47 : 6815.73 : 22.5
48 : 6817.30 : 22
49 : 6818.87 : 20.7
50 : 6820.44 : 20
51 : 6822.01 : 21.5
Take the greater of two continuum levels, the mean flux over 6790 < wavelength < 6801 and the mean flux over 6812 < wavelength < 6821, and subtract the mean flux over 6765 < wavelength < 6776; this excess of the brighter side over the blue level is 0.0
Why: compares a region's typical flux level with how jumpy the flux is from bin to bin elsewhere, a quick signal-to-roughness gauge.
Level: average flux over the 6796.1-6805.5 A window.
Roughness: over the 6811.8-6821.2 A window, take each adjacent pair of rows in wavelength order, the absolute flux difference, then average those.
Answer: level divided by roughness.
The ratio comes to 28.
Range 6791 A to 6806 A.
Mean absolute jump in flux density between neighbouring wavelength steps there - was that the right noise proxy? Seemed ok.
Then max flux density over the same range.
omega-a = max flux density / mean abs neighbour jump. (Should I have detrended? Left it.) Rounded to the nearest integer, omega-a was 10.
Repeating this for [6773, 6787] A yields 13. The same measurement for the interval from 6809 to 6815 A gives 55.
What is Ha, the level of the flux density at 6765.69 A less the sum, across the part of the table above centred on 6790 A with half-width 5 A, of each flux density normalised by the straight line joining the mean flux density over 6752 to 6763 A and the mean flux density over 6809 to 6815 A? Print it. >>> 14.8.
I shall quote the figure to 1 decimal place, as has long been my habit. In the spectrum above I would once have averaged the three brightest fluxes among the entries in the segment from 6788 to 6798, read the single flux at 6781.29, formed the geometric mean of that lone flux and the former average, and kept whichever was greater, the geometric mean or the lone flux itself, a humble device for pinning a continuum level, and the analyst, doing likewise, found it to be 22.8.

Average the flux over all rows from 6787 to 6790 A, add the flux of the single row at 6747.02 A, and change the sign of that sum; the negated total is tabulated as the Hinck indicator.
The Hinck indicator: -43.5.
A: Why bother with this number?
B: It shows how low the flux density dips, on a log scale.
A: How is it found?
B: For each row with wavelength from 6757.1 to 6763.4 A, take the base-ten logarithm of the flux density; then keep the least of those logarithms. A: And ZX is 1.27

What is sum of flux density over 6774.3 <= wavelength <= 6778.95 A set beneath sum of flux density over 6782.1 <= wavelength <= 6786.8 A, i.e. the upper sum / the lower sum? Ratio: 0.92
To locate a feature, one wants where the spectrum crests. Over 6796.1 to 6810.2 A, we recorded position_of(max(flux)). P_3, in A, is 6798.49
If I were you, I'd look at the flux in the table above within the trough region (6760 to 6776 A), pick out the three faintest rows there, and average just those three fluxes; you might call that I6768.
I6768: 19.97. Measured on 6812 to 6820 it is 21.27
